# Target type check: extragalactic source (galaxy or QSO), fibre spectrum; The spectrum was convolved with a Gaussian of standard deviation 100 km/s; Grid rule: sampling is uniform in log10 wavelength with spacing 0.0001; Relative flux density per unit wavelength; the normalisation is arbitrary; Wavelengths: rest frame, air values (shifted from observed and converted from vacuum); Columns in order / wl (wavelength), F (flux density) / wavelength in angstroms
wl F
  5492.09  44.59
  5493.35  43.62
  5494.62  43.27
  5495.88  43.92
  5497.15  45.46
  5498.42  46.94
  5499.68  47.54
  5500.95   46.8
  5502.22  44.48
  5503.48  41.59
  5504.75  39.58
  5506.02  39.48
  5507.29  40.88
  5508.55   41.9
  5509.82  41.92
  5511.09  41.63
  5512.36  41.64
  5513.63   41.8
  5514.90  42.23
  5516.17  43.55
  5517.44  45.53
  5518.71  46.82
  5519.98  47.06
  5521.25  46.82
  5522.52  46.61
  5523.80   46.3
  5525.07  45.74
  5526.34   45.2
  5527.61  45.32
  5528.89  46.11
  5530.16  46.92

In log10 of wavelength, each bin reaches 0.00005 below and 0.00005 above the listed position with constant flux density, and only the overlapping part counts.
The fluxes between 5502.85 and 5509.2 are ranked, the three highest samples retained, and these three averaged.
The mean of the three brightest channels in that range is 41.5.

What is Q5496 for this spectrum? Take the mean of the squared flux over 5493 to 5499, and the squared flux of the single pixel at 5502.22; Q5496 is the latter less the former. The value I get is -16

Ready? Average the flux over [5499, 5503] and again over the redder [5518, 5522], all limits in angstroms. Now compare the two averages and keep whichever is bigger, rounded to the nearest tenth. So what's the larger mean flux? 46.9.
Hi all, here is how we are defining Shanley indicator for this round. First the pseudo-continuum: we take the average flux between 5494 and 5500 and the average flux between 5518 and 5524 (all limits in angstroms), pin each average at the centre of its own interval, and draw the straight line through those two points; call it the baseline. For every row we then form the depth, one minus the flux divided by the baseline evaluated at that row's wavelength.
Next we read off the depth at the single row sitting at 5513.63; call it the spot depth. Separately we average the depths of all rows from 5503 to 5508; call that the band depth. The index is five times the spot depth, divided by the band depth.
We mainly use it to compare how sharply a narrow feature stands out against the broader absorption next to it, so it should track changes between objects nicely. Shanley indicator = 4.1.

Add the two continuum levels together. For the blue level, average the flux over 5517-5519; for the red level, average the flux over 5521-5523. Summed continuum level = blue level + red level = 92.9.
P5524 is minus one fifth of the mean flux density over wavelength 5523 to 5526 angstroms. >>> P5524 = -9.2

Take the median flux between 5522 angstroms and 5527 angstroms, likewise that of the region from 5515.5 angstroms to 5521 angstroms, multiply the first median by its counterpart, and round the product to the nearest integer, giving 2125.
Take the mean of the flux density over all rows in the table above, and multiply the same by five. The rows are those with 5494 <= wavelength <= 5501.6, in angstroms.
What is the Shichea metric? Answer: 228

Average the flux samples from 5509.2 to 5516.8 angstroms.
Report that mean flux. 42.1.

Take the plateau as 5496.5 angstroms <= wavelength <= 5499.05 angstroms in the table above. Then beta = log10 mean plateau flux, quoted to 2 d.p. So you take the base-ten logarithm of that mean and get 1.66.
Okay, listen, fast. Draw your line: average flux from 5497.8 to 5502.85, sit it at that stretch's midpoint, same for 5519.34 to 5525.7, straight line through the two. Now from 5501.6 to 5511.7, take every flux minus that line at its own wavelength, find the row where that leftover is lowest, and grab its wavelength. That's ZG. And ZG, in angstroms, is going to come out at 5506.02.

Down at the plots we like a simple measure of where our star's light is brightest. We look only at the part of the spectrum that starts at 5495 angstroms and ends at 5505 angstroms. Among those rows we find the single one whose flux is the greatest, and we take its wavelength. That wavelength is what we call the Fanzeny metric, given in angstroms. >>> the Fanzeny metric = 5499.68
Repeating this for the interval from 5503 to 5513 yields 5509.82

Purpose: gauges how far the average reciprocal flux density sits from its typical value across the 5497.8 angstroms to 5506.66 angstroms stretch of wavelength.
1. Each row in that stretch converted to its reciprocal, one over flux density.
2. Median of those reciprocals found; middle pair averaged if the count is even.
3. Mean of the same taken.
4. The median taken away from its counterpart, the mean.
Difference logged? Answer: 0.0005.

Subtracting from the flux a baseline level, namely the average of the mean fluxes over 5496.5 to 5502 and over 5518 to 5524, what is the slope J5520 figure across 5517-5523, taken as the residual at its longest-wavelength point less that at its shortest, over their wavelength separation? 0.21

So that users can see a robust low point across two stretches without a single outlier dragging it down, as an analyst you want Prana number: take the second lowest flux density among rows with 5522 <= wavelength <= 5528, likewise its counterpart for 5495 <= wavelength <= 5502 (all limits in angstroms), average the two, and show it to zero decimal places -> 45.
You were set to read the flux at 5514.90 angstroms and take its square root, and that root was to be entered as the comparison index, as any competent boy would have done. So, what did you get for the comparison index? 6.50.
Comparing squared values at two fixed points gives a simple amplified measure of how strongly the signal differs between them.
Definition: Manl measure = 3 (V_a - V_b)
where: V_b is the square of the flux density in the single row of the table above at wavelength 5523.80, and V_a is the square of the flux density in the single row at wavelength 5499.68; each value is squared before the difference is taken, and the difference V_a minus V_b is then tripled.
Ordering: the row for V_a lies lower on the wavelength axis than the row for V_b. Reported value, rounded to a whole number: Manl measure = 349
